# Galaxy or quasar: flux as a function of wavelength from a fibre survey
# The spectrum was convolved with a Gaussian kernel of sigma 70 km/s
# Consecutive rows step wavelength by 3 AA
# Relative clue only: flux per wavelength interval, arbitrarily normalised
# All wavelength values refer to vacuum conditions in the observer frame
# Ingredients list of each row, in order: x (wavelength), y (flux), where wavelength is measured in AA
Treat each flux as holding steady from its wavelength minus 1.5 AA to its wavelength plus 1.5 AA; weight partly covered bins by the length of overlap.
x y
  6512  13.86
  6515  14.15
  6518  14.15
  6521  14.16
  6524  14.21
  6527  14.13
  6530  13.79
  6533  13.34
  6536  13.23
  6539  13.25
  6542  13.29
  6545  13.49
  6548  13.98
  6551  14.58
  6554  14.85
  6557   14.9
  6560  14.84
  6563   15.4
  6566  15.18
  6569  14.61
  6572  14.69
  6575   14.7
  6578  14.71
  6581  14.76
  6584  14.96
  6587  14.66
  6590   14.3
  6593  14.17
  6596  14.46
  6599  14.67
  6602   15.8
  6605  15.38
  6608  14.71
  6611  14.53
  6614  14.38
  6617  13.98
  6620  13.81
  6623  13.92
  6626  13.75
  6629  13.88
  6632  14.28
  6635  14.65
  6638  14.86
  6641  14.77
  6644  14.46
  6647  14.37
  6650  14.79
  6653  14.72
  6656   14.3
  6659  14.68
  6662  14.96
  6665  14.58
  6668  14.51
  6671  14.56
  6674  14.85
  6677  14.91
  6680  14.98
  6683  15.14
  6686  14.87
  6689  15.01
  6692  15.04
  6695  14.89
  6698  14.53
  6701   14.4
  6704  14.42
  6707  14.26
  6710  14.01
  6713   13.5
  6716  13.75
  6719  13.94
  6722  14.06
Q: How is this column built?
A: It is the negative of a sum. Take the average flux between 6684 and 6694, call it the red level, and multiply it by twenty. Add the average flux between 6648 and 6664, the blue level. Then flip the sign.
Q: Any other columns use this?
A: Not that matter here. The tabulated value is -314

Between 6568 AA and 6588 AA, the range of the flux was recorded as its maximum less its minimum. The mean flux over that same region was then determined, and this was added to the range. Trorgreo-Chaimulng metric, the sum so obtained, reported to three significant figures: 15.1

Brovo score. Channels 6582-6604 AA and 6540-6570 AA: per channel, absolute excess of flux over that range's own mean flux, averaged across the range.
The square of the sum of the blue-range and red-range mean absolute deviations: 0.9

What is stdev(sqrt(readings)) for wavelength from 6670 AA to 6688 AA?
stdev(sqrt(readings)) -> 0.02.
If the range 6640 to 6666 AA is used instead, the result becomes 0.03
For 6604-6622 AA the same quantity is 0.07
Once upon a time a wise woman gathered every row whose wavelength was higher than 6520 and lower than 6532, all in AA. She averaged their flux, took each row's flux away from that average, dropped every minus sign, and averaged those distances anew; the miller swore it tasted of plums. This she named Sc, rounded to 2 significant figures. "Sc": 0.14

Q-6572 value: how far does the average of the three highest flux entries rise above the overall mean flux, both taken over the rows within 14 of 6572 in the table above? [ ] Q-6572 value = 0.31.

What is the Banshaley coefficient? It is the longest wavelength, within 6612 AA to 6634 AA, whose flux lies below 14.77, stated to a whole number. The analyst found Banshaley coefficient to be 6632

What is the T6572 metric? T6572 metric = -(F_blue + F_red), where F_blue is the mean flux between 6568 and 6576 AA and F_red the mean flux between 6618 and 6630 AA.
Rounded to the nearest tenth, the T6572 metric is -28.5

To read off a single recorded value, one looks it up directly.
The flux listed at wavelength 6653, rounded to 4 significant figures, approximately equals 14.72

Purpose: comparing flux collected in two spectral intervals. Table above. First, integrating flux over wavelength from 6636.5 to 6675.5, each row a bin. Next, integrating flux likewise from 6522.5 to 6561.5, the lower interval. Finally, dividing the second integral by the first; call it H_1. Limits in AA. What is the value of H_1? 0.96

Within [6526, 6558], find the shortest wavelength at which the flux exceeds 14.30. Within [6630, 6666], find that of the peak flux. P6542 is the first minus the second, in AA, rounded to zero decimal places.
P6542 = -111 AA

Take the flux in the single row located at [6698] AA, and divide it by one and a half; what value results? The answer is 9.69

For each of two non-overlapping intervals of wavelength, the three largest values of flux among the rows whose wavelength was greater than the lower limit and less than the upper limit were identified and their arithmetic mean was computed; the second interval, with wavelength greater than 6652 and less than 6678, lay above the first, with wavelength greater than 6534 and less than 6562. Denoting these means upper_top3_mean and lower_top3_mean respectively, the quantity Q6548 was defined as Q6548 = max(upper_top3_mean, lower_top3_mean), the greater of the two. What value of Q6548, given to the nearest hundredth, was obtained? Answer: 14.91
